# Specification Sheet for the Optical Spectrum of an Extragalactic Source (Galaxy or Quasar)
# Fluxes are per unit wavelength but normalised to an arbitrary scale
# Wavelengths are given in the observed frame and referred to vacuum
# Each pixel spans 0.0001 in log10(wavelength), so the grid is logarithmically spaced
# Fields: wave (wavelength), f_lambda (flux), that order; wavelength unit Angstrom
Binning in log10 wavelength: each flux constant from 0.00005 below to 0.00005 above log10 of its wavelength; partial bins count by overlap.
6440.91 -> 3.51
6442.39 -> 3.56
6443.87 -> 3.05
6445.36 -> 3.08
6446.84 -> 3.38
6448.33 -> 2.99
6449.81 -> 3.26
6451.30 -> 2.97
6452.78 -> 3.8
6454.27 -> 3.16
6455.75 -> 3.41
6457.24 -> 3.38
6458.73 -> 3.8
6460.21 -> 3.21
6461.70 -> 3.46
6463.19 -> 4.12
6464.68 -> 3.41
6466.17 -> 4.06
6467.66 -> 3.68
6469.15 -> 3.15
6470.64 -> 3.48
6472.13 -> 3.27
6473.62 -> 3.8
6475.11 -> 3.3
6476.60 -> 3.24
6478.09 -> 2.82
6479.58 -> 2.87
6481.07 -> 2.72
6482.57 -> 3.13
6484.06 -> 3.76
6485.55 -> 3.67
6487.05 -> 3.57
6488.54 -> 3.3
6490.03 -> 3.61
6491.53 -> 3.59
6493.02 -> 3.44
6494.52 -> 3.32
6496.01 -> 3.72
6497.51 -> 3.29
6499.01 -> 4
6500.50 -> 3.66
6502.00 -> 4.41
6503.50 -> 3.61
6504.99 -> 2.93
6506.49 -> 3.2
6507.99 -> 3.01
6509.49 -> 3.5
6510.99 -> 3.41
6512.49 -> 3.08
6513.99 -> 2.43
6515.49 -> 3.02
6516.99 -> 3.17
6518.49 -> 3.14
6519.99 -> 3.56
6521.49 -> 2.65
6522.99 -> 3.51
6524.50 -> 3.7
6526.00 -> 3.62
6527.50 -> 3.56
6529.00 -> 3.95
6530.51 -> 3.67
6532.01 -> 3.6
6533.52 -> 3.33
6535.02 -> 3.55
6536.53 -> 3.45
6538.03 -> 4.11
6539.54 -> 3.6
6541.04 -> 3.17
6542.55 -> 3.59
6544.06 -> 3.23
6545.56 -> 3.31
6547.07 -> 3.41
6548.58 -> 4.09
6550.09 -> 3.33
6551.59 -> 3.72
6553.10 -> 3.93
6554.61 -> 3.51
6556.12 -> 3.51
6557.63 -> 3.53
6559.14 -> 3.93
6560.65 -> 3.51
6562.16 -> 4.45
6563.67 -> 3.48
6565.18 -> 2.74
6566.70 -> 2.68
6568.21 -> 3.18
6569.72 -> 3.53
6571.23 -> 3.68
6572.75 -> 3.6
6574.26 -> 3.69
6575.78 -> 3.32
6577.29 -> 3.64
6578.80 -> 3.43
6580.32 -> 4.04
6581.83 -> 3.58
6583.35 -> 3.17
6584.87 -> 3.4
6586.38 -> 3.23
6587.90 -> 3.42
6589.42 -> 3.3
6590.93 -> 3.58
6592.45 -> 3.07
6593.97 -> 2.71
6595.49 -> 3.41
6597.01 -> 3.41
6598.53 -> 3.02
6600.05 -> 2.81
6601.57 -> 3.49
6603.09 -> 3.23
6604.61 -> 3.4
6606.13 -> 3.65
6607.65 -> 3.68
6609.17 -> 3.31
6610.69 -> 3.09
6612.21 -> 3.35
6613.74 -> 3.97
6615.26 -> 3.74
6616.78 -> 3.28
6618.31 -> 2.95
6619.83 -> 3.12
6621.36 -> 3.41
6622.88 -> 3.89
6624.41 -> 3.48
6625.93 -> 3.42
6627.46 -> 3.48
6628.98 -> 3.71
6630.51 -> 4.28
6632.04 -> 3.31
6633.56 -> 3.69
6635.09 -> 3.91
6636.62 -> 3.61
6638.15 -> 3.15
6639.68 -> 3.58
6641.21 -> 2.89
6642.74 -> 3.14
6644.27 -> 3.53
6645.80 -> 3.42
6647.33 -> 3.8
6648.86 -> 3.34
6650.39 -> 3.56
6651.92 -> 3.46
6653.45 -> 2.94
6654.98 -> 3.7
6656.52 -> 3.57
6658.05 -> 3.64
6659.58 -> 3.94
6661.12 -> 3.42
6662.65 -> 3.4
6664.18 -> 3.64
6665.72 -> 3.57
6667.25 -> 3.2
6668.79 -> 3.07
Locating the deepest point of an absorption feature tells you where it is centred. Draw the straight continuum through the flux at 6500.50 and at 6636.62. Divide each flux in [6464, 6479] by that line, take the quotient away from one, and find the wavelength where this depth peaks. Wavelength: 6478.09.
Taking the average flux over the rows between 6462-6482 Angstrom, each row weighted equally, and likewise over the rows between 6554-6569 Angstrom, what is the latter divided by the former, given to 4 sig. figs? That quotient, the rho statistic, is 1.022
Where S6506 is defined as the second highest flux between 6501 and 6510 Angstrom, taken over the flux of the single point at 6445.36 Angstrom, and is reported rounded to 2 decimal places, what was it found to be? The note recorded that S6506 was 1.17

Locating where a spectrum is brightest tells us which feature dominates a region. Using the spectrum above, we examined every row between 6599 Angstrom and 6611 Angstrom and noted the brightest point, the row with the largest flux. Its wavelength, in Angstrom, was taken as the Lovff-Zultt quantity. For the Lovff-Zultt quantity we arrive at 6607.65 Angstrom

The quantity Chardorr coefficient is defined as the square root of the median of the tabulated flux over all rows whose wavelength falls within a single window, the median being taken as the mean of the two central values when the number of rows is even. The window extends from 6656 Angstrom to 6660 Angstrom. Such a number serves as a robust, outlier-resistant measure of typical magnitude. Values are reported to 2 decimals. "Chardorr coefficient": 1.91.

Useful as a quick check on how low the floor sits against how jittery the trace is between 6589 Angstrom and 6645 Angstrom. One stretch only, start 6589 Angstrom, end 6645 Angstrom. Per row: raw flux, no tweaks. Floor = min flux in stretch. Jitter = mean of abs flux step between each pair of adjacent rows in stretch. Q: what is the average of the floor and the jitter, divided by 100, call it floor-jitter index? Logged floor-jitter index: 0.0153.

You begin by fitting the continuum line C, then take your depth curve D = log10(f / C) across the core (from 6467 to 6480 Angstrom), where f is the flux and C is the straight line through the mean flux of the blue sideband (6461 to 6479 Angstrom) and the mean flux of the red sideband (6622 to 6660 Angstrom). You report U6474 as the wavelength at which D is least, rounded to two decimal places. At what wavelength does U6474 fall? 6478.09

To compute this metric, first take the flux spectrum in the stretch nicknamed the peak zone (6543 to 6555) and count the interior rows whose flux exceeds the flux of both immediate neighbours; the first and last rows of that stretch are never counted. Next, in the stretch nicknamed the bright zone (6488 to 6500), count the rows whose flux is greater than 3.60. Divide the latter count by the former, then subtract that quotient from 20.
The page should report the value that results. 18.5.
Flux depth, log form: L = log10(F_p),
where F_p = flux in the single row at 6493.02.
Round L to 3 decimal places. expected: 0.537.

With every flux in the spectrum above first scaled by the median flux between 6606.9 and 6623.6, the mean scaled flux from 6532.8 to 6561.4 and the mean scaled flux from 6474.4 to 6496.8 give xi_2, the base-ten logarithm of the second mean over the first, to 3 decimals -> -0.029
